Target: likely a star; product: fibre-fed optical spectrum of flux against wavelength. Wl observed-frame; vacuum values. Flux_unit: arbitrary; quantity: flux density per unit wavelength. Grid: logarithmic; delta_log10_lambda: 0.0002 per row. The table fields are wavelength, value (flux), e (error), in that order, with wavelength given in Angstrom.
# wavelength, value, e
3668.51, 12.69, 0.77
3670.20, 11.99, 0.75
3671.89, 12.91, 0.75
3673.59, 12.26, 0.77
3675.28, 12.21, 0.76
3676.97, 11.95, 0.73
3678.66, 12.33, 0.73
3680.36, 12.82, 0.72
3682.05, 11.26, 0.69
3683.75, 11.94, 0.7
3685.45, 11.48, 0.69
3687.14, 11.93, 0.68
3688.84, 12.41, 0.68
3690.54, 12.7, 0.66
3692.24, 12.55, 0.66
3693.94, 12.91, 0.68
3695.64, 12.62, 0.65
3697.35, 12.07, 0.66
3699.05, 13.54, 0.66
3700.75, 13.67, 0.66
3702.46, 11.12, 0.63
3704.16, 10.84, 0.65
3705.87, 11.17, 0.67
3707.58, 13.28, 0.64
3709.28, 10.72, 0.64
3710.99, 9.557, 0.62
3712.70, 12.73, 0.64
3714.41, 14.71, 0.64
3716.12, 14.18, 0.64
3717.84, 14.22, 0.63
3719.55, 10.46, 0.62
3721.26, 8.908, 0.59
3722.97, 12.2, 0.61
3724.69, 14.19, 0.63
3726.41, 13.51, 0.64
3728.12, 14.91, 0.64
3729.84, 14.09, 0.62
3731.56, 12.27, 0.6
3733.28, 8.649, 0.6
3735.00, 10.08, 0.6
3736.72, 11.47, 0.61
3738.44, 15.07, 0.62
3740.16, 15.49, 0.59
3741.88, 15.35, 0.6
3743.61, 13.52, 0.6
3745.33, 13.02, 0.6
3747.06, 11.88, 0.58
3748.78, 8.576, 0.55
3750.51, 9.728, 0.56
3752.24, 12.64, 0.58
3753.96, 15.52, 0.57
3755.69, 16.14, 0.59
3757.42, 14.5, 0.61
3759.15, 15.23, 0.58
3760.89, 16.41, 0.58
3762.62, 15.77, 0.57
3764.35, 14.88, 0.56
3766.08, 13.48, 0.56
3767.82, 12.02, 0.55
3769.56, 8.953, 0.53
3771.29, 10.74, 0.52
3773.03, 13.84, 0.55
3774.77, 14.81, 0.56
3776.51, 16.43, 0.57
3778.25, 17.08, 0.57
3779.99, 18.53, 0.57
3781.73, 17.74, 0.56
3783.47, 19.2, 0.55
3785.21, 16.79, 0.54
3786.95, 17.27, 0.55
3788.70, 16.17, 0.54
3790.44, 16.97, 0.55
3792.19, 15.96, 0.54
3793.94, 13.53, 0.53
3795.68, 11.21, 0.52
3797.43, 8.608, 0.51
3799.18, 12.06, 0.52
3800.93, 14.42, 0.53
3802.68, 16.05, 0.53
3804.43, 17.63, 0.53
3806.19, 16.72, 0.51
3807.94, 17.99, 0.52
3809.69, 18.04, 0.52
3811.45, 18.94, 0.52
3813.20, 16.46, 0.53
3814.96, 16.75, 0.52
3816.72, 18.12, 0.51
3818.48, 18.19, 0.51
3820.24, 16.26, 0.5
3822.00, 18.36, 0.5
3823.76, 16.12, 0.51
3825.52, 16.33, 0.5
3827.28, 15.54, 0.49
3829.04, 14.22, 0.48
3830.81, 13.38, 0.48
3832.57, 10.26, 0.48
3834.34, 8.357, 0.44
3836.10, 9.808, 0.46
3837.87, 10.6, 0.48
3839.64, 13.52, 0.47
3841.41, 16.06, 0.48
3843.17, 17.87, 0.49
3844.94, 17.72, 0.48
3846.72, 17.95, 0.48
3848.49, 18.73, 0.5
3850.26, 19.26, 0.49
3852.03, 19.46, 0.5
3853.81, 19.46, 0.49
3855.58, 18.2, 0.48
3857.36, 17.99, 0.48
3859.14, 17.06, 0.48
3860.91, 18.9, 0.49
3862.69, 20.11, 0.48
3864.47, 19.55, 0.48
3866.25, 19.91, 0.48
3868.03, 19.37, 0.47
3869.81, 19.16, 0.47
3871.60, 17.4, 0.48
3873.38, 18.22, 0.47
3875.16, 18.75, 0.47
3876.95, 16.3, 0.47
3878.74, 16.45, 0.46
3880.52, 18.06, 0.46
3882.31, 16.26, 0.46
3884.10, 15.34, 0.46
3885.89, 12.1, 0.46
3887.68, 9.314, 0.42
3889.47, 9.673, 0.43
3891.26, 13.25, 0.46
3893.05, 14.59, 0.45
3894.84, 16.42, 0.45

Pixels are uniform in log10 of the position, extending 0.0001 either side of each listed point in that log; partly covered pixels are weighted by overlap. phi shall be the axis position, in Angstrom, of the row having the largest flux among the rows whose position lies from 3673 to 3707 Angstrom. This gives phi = 3700.75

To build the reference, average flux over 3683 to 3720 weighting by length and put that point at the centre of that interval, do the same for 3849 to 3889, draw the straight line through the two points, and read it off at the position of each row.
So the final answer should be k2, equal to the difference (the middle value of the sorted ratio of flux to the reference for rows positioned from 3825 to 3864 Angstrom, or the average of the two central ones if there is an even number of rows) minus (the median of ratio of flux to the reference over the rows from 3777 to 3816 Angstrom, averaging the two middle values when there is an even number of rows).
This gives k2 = -0.07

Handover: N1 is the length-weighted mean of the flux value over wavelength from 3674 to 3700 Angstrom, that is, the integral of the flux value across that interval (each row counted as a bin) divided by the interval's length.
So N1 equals 12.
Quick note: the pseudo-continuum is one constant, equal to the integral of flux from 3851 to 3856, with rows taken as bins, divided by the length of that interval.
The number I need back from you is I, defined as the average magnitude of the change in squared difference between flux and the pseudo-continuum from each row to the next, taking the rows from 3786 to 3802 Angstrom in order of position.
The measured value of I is 26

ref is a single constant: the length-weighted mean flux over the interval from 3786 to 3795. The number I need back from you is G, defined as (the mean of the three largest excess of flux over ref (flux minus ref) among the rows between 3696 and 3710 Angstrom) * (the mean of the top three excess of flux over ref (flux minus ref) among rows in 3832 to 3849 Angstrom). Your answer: -5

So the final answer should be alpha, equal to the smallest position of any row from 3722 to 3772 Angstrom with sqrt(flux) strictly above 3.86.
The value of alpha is 3728.12 Angstrom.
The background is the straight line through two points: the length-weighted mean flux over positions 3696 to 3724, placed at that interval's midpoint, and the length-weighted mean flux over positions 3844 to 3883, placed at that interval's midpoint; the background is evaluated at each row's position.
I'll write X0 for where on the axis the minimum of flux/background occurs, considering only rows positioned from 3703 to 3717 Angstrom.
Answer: 3710.99 Angstrom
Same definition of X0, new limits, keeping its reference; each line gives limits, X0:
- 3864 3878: 3876.95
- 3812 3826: 3823.76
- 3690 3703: 3702.46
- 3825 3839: 3834.34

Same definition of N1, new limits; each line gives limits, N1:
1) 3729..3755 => 13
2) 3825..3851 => 15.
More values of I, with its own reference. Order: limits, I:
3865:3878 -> 2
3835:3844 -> 21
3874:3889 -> 16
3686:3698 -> 5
